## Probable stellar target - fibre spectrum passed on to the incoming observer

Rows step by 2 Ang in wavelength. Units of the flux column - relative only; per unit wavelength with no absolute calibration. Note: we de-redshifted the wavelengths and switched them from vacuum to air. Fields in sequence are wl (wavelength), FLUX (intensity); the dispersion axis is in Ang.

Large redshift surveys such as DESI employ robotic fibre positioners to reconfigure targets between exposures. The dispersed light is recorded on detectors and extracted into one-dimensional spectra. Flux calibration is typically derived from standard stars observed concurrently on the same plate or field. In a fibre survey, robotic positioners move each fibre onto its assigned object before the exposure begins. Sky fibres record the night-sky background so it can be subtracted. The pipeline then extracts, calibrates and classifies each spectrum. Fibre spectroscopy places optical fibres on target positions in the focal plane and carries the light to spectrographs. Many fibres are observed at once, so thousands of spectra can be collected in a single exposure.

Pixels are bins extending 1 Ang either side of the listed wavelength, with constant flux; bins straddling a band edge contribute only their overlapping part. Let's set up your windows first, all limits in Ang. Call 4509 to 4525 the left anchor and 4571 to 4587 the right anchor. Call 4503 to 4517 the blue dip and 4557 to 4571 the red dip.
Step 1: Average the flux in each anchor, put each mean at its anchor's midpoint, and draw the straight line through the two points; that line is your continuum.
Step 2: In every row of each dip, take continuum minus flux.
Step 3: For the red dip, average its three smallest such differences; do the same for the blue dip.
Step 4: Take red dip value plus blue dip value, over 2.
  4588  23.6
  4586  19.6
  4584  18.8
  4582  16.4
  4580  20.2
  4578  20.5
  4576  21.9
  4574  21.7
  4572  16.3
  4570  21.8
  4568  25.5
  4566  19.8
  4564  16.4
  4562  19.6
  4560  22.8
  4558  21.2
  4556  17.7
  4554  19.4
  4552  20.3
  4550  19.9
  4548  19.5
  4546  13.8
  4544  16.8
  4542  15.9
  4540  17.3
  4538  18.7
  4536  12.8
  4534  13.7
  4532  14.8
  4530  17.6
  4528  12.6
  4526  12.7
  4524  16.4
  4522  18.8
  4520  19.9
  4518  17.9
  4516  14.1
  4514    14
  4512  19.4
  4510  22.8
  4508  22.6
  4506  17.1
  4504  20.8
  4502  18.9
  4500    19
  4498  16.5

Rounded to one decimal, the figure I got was -4.3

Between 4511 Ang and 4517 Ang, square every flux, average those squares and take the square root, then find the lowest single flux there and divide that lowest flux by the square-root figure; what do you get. 0.873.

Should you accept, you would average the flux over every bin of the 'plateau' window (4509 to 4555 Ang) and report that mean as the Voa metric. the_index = 16.9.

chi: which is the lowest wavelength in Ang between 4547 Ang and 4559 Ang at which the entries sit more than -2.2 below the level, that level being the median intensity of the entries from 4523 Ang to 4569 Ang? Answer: 4548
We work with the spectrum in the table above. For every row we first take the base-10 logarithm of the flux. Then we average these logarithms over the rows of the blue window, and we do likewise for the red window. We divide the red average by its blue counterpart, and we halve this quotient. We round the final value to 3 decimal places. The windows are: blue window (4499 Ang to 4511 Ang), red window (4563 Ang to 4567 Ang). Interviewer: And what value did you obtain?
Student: 0.482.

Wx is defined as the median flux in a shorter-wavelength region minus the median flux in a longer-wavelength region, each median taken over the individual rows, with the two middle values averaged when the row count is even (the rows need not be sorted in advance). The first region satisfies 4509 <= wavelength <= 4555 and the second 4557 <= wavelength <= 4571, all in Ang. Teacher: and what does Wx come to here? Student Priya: -3.9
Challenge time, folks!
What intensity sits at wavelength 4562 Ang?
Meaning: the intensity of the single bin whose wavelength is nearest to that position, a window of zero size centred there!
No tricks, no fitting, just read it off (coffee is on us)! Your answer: 19.6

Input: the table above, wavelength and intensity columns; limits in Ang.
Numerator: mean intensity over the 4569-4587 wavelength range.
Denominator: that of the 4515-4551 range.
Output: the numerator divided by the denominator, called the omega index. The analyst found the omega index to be 1.21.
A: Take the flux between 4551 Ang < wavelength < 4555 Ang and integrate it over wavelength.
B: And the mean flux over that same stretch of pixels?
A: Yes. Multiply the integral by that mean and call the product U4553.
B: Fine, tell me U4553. 1576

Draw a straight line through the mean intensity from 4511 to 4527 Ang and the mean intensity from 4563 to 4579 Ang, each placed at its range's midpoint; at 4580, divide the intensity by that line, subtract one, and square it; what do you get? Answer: 0.002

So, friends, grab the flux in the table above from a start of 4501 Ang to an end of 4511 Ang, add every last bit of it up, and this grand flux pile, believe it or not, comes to 102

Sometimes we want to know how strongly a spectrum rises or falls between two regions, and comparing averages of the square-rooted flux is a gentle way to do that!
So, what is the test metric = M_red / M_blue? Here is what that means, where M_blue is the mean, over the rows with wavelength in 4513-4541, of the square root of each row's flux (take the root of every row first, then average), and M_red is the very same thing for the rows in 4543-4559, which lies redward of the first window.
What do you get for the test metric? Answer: 1.09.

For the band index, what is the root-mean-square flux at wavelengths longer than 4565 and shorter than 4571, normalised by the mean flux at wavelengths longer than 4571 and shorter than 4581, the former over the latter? 1.12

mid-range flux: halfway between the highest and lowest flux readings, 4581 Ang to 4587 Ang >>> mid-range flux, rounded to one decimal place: 18.0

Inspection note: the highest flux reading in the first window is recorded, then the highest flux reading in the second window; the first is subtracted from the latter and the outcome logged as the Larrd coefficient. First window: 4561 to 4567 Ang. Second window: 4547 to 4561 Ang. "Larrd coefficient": 3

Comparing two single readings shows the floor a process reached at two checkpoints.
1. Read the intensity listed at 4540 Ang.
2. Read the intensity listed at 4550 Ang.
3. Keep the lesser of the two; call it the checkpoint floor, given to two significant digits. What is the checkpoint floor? 17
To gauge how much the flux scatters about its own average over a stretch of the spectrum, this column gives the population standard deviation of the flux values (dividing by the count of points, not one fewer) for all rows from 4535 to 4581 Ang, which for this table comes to 2.88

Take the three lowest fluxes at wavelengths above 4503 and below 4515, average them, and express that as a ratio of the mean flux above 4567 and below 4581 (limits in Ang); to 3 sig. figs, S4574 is 0.797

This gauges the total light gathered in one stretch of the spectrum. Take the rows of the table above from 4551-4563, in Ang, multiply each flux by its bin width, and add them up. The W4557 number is 242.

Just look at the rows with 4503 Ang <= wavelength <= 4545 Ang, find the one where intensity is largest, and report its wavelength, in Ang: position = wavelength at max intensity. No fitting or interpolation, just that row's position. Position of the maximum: 4510 Ang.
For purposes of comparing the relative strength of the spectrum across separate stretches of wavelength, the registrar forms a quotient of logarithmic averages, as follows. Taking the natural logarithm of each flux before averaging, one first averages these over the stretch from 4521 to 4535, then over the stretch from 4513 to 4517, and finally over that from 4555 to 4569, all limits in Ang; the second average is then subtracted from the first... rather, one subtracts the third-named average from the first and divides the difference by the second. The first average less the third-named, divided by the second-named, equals -0.11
